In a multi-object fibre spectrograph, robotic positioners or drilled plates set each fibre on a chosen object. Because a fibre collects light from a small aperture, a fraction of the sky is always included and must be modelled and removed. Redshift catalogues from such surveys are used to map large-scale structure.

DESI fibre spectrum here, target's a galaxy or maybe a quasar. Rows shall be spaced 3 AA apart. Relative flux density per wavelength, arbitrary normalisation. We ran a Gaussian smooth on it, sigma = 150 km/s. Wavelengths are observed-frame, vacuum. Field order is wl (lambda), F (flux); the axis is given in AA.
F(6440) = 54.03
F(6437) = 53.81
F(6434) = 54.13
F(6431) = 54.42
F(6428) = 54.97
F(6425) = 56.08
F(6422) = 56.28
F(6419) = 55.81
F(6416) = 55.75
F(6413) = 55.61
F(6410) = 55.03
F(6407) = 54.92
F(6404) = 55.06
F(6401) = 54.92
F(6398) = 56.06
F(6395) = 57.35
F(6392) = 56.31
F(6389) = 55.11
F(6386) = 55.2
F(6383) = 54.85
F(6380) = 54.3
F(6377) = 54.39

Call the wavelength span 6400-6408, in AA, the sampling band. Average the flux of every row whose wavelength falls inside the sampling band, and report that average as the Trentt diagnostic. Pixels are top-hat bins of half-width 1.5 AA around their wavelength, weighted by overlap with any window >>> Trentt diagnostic 55.0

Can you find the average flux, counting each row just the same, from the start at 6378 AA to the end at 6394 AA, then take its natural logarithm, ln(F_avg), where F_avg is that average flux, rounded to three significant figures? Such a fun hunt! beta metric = 4.01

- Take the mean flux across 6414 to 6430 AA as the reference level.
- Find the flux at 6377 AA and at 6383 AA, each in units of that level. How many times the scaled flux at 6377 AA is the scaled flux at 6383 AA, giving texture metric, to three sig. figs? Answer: 1.01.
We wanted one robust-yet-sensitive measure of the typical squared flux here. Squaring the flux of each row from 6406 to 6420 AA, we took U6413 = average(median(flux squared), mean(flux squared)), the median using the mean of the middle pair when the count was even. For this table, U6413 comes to 3082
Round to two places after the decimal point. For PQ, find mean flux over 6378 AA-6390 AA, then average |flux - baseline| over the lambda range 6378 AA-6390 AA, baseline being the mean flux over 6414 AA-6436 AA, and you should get 0.48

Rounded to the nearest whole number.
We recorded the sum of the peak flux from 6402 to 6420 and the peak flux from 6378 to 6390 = 111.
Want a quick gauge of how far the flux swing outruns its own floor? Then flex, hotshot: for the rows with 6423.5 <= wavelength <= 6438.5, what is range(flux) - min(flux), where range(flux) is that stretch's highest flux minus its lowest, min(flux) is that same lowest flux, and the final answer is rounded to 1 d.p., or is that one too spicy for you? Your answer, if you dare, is -51.5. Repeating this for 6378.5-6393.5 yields -52.3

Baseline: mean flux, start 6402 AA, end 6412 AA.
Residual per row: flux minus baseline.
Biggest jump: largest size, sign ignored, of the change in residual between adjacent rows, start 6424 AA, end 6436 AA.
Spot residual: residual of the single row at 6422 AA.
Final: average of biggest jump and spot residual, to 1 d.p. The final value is 1.2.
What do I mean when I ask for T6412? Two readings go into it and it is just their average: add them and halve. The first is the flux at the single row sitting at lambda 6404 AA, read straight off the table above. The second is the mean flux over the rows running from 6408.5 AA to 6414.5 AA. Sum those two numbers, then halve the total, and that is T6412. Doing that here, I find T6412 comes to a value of 55.2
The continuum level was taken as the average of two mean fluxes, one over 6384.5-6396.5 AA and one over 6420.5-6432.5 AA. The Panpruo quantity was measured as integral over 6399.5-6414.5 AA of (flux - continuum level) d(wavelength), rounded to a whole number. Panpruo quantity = -9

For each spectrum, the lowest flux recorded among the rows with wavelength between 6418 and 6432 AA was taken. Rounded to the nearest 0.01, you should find 54.42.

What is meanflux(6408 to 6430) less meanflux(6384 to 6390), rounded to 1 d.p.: 0.5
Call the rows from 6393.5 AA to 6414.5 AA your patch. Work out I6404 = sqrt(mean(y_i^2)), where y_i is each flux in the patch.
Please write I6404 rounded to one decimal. 55.6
